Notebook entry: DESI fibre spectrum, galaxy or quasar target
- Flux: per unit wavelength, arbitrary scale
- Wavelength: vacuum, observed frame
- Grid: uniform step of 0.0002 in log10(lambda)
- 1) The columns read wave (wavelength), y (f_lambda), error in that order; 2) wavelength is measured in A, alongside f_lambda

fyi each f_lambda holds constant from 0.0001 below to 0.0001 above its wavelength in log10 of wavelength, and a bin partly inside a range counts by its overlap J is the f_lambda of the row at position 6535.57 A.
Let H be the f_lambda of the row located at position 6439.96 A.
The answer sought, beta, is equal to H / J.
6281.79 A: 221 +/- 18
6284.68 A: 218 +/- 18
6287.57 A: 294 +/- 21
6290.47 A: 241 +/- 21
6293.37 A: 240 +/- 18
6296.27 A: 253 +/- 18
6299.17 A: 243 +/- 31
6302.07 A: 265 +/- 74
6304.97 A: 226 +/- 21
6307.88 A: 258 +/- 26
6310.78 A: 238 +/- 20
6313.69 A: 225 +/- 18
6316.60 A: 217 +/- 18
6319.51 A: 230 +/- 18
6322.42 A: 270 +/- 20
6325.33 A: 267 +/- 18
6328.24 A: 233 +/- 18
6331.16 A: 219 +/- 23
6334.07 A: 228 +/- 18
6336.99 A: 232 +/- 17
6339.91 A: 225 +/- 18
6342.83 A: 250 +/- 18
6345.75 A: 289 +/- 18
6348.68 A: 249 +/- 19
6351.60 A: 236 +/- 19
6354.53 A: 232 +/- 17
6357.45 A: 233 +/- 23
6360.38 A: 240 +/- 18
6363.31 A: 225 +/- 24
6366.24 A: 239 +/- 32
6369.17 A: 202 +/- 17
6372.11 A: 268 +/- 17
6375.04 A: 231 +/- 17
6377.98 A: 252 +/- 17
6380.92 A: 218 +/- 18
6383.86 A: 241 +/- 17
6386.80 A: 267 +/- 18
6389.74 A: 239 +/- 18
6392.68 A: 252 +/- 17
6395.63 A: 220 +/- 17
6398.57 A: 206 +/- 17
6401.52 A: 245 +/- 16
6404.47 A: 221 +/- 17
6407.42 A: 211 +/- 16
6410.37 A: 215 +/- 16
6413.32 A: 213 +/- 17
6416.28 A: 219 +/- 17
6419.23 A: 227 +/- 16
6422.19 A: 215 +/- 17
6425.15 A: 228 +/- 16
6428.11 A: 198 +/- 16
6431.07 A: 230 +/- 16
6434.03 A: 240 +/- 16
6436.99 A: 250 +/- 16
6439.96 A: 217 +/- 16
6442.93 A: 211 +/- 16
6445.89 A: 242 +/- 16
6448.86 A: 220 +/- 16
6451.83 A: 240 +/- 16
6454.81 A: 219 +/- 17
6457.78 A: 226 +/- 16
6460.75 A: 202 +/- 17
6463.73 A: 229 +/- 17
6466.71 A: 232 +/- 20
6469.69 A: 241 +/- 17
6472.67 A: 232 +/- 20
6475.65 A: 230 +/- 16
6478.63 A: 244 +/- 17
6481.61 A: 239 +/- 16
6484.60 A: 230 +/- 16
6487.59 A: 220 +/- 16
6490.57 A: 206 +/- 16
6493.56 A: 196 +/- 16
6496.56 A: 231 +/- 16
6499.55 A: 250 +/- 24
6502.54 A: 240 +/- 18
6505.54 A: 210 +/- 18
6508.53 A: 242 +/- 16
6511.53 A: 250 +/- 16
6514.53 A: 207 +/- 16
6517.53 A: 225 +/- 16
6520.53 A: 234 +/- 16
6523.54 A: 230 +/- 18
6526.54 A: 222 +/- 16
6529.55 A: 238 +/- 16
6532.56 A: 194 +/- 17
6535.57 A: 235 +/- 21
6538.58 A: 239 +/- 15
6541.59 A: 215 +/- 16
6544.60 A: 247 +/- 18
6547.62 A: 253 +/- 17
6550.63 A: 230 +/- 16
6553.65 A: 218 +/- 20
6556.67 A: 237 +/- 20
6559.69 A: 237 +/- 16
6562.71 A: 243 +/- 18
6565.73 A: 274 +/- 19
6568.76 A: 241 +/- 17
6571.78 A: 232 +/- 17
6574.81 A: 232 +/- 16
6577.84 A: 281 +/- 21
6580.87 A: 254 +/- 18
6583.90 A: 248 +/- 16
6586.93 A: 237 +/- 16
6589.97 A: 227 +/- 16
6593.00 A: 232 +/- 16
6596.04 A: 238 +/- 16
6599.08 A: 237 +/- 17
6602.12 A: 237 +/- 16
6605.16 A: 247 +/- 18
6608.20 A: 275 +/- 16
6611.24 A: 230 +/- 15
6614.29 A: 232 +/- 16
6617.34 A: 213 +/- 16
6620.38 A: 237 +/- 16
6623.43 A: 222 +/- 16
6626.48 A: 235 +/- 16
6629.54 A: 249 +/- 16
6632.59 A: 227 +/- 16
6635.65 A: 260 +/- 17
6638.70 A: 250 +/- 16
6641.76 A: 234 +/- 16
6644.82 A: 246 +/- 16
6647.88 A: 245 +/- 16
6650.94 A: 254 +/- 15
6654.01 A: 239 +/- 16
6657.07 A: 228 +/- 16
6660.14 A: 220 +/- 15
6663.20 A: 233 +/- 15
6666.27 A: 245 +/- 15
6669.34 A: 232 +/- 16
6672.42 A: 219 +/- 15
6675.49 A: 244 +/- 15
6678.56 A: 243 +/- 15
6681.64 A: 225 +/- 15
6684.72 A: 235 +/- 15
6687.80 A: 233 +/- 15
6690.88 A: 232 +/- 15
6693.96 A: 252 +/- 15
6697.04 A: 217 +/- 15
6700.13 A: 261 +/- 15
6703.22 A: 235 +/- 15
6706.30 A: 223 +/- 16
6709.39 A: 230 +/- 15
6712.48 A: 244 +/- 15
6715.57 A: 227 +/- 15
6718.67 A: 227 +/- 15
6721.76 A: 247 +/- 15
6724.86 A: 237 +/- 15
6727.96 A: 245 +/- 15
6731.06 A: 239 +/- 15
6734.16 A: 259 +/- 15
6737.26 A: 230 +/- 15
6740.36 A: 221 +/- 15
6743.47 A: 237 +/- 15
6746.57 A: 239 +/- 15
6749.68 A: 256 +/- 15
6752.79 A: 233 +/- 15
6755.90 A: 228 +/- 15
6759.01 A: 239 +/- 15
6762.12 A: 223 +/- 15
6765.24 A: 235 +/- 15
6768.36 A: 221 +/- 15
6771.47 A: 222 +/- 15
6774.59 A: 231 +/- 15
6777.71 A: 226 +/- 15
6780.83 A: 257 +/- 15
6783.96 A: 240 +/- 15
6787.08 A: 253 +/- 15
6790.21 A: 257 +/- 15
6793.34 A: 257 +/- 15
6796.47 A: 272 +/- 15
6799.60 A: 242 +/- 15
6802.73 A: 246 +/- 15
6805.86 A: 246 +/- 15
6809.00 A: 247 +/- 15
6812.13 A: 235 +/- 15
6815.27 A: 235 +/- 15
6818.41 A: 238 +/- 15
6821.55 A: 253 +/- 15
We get 0.92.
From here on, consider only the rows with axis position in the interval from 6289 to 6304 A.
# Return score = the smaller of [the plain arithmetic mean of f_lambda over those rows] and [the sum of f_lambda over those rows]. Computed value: 248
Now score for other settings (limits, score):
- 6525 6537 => 222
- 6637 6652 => 246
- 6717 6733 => 239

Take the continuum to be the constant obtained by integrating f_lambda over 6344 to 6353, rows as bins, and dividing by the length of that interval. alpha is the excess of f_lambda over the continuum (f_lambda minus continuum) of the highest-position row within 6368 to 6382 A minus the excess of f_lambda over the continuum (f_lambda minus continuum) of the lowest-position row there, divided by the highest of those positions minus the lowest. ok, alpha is 1.4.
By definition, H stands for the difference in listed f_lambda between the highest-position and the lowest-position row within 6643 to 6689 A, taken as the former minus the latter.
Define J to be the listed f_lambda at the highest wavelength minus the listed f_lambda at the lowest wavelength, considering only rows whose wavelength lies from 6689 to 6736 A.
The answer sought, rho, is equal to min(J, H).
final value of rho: -13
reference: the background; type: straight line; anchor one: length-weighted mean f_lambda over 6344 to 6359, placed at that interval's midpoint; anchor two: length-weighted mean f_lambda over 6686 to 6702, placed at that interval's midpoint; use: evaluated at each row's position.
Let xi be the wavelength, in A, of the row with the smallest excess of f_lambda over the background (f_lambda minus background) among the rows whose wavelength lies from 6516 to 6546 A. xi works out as 6532.56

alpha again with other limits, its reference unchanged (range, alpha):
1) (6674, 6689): -0.9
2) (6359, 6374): 2.4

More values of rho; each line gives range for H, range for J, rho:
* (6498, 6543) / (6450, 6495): -44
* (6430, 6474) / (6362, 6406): -4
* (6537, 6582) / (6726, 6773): -23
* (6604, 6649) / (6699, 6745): -24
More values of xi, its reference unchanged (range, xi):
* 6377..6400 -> 6398.57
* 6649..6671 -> 6660.14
